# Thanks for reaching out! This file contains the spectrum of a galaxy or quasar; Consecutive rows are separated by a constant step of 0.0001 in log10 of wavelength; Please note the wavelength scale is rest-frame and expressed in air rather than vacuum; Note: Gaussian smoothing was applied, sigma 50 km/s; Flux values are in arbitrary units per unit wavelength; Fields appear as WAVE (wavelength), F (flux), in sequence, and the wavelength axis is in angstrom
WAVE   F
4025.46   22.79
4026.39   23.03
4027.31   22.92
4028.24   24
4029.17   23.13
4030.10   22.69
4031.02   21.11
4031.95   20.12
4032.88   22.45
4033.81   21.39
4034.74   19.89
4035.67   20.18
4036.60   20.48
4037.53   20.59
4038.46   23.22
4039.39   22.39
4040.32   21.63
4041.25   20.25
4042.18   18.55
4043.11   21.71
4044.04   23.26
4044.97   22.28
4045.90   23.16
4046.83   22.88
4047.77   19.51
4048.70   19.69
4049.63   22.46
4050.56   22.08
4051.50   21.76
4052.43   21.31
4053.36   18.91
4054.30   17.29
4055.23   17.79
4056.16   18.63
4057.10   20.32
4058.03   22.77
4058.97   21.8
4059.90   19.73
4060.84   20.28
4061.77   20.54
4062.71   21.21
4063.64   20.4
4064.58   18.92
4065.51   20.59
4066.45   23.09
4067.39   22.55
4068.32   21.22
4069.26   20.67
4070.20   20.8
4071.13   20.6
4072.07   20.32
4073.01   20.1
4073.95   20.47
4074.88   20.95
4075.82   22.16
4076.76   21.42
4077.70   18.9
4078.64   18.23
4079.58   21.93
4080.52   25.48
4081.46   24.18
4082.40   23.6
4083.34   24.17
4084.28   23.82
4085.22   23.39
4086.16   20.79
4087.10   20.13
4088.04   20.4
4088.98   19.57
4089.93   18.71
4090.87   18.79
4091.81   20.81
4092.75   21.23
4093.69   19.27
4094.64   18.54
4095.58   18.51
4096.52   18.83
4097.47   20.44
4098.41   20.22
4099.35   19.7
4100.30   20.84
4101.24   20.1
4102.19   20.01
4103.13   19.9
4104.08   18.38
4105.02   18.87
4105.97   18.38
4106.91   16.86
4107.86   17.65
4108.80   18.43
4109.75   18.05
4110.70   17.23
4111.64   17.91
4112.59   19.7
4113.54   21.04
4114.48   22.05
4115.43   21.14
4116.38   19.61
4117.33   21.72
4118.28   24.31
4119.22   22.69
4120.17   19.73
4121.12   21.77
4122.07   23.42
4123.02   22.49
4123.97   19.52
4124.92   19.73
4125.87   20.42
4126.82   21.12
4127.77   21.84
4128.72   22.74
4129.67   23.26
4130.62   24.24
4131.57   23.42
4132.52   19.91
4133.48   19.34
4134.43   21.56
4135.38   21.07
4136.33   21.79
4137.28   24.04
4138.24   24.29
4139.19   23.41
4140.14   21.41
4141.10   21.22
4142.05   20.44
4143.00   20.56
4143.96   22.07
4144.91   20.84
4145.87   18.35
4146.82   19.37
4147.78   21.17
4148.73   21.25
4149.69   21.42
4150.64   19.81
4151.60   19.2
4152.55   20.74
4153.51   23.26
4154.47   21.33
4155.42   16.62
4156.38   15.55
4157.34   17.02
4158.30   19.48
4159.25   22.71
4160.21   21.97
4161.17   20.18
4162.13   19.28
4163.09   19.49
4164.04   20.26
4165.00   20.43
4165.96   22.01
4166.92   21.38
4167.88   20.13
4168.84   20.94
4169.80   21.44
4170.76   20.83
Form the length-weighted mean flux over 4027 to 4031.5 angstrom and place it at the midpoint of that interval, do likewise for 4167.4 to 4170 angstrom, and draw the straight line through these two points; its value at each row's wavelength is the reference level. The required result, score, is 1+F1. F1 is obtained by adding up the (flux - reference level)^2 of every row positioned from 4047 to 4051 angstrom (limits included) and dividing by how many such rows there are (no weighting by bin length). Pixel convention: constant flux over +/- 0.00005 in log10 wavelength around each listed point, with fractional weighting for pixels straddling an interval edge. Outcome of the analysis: 5.2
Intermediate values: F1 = 4.2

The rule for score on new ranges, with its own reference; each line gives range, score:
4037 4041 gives 2.4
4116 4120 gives 4.3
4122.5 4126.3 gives 3.1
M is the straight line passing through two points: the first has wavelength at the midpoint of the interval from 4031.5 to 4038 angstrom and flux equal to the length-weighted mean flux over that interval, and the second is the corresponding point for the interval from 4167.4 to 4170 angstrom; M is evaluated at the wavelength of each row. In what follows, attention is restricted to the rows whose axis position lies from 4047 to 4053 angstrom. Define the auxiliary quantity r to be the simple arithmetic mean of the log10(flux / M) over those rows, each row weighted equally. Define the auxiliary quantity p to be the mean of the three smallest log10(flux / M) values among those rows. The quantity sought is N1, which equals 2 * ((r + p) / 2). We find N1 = 0.00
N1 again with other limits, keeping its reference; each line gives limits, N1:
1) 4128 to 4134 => 0.02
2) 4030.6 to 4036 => -0.01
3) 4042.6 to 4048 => 0.04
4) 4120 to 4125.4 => -0.02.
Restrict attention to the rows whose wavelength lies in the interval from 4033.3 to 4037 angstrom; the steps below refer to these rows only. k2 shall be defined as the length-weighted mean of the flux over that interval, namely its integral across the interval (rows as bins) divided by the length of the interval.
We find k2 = 20.5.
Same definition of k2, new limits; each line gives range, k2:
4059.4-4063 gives 20.4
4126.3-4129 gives 21.8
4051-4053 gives 21.4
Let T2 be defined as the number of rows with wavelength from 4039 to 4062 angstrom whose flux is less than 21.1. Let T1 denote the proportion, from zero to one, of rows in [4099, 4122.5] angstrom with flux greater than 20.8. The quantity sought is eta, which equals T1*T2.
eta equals 4.3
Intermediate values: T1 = 0.36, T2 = 12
